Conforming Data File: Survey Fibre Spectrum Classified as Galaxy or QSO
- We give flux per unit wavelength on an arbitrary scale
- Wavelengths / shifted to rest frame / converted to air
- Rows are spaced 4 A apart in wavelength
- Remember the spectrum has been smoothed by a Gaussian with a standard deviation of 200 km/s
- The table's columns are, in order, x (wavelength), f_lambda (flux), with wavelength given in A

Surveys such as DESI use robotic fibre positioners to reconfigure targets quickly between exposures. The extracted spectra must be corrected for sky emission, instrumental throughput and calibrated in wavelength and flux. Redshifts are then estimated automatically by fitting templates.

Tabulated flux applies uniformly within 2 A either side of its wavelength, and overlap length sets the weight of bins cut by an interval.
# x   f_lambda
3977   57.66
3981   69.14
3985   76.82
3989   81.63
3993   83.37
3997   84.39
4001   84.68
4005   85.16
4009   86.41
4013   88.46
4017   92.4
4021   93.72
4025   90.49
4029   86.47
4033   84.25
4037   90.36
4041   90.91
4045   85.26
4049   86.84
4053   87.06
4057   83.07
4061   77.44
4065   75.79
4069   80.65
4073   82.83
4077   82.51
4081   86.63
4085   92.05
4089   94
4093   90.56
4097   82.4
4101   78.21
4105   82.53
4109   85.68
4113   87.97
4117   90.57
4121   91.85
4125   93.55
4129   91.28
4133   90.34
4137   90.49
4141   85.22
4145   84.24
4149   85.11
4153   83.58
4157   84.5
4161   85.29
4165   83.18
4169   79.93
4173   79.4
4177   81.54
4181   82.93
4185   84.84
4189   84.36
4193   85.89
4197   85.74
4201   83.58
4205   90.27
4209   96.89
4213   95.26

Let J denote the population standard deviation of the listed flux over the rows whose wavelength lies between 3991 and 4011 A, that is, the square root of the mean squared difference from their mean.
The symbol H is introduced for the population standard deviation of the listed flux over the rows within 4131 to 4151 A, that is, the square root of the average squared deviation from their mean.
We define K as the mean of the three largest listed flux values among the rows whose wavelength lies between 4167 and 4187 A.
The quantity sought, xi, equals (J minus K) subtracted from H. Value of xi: 85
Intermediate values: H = 2.7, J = 1.0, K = 83.1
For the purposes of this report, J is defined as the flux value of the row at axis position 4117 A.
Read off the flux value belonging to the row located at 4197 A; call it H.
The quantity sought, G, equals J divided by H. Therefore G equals 1.06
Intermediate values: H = 85.74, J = 90.57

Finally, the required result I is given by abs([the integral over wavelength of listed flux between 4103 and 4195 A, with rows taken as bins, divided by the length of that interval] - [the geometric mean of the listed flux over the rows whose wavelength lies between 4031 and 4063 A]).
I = 0.3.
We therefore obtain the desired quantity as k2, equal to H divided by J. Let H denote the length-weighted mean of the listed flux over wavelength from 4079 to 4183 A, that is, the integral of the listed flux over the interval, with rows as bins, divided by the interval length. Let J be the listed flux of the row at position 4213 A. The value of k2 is 0.91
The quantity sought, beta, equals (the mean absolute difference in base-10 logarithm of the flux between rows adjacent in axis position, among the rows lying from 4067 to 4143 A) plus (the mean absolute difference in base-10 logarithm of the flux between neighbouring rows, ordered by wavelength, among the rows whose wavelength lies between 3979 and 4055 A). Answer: 0.0288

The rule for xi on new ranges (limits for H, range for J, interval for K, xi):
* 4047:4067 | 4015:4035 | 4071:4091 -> 92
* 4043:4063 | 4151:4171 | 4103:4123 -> 92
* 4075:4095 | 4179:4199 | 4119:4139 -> 95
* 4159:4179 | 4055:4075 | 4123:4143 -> 91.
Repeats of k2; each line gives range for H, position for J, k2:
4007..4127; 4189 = 1.03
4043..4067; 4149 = 0.97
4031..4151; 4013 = 0.98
